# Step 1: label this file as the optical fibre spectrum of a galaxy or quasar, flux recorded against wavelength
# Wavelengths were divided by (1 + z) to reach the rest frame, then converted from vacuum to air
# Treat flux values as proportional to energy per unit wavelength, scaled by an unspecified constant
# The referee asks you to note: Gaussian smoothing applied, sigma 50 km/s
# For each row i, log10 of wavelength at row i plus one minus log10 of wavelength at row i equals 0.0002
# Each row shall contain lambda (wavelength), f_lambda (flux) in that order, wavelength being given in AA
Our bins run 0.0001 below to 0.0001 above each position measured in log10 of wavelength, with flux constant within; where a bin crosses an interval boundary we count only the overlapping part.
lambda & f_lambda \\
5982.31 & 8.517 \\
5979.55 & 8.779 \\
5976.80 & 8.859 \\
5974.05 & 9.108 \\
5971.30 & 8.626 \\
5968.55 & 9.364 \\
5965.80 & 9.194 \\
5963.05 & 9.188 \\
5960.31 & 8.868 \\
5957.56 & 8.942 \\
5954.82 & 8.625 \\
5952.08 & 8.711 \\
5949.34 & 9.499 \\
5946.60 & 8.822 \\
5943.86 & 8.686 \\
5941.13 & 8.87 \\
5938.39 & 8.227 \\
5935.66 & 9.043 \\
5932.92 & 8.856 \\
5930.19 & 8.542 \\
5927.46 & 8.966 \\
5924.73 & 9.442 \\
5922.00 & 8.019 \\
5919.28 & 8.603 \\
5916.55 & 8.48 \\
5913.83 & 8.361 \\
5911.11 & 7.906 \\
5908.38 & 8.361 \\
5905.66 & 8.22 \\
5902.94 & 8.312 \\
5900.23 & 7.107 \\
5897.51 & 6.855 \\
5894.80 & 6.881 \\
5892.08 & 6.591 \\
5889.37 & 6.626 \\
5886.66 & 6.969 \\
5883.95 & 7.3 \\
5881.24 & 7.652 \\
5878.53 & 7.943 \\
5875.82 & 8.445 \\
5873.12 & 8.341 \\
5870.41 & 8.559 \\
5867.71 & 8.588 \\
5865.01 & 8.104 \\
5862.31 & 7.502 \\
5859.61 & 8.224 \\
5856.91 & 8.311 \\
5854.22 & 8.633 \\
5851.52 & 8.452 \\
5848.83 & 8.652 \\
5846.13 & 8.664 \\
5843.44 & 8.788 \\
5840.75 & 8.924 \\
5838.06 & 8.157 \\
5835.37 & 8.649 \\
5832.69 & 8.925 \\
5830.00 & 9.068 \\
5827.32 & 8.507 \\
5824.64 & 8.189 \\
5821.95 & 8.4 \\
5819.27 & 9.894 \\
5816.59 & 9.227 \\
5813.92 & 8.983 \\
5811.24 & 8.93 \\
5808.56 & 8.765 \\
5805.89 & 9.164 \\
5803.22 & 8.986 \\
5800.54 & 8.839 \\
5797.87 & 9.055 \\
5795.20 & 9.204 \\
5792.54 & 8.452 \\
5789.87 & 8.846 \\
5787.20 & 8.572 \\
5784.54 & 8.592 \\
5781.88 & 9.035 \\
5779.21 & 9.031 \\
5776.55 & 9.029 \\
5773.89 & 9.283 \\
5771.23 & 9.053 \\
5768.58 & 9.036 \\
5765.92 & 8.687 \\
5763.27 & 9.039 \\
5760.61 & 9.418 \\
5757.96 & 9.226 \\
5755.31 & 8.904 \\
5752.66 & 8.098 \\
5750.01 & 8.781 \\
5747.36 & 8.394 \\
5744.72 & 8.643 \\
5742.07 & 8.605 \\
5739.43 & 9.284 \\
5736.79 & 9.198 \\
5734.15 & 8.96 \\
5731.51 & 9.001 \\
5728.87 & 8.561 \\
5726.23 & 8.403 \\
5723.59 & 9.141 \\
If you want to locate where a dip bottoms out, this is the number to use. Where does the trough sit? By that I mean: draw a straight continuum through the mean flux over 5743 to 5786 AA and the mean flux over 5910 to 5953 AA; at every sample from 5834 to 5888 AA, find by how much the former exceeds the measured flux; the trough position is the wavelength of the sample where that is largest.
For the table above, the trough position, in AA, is 5886.66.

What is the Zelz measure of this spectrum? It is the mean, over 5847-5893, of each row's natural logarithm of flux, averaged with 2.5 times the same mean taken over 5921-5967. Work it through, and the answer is 3.76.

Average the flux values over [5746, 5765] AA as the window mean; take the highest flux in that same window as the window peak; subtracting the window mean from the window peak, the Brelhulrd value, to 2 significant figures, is 0.58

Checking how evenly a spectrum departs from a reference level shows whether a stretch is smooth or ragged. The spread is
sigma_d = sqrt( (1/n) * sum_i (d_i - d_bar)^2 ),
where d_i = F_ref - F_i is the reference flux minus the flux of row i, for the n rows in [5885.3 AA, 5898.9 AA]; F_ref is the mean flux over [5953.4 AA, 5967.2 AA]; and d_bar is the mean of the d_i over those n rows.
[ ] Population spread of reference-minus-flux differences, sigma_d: 0.15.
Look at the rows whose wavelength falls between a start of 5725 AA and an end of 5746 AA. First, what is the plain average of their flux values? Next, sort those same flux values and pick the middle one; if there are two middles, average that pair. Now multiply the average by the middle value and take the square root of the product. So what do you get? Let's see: 8.82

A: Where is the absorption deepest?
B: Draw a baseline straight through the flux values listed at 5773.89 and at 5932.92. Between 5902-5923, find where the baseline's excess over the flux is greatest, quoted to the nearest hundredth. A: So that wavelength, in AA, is 5911.11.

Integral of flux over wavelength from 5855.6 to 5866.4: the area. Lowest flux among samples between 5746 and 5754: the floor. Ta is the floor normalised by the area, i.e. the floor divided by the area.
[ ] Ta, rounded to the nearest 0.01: 0.09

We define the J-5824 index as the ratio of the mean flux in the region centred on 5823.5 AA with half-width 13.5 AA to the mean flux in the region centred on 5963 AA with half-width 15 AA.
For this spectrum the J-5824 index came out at 0.99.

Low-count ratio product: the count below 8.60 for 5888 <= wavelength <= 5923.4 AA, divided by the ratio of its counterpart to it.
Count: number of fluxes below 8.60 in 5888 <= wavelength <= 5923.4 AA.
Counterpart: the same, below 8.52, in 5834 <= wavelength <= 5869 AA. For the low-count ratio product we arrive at 24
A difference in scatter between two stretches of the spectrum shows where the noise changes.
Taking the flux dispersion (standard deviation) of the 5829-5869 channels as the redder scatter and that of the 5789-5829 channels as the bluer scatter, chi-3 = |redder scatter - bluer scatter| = 0.02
